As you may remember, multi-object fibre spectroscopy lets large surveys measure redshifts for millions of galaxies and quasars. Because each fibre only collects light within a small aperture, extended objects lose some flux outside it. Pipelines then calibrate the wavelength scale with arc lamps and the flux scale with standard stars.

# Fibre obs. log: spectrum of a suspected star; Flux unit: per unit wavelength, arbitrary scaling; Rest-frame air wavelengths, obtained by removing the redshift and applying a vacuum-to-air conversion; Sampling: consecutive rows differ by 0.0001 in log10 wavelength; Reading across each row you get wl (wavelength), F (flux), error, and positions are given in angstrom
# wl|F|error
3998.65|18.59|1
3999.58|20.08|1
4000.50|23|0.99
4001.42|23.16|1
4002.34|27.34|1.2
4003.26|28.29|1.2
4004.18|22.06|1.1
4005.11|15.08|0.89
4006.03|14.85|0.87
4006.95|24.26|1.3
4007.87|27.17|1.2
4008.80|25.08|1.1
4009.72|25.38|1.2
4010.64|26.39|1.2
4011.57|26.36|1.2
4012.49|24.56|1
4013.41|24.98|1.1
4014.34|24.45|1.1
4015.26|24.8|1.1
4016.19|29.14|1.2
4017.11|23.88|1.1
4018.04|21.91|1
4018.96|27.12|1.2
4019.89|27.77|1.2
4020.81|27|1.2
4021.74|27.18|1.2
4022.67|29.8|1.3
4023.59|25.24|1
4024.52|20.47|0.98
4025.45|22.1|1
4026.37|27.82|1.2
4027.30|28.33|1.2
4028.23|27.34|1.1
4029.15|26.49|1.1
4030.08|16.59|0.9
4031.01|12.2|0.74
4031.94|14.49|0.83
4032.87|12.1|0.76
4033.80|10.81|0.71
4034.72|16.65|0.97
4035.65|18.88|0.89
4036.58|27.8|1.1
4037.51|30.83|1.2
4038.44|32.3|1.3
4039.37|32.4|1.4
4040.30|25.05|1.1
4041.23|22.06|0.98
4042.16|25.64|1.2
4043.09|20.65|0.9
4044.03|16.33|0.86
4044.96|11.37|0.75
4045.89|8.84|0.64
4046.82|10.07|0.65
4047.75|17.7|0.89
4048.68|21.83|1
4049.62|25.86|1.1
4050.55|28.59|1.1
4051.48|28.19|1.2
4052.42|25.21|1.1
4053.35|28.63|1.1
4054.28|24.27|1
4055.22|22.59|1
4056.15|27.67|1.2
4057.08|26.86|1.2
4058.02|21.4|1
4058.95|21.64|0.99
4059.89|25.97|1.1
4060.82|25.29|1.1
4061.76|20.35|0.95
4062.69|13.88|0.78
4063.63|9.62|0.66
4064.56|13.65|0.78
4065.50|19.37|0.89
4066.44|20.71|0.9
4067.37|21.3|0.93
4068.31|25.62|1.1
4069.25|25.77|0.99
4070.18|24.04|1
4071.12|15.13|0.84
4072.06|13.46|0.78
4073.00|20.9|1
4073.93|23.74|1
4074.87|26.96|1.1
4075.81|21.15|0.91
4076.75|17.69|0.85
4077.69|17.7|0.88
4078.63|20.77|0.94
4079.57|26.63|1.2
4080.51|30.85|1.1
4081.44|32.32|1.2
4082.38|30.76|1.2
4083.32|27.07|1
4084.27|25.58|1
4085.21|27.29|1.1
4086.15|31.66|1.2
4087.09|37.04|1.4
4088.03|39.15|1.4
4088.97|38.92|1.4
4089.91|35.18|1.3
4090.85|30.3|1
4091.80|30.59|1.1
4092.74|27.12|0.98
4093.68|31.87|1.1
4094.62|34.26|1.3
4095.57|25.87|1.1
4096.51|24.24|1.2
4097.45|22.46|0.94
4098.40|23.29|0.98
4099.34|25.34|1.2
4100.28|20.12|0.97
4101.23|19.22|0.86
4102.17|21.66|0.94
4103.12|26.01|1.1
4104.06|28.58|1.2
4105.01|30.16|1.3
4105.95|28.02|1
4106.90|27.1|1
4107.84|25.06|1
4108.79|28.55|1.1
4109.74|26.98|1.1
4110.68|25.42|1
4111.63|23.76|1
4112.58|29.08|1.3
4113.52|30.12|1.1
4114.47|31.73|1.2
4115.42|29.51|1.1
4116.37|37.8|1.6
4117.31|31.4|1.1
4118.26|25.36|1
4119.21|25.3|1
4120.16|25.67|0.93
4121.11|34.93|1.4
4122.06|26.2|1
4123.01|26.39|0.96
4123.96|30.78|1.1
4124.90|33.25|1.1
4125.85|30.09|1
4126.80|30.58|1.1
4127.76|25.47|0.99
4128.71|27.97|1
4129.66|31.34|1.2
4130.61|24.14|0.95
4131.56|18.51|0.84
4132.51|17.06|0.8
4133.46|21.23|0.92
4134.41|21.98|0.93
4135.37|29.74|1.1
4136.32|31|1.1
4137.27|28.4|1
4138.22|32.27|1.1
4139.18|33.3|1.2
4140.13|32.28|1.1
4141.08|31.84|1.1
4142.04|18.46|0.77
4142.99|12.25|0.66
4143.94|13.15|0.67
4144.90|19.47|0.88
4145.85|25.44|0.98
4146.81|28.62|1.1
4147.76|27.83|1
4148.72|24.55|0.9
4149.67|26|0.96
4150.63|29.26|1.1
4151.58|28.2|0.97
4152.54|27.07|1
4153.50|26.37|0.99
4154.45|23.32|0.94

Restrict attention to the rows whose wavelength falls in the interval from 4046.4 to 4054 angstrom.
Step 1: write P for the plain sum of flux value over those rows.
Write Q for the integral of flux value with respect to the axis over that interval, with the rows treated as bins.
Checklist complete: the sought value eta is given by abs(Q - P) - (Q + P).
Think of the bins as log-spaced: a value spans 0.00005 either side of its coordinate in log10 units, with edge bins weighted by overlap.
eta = -355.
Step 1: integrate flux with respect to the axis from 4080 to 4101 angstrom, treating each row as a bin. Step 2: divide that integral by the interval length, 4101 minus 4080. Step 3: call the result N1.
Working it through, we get 29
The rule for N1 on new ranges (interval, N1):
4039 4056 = 22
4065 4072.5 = 21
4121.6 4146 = 26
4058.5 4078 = 20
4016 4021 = 26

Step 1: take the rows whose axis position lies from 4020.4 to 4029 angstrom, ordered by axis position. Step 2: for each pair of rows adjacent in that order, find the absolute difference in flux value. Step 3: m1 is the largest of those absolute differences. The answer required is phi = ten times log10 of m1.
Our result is 7.6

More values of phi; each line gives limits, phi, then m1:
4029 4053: 10.0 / 10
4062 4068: 7.6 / 6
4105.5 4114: 7.3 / 5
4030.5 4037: 9.5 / 9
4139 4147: 11.3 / 13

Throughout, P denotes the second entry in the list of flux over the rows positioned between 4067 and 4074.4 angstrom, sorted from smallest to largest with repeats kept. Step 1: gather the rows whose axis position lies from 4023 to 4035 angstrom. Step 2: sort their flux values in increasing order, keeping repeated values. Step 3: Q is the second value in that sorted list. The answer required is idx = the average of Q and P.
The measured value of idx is 13.6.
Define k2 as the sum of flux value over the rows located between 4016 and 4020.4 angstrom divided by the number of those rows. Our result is 26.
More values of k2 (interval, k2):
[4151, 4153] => 28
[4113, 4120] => 30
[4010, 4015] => 25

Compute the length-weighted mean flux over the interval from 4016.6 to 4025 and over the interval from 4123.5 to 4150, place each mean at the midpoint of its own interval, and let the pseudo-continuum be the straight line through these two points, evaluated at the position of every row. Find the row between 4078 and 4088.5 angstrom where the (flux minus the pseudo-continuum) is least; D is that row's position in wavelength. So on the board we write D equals 4078.63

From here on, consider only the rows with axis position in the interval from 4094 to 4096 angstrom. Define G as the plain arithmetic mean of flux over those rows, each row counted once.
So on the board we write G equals 30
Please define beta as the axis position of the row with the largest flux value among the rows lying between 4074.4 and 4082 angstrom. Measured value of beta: 4081.44 angstrom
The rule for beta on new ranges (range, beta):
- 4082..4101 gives 4088.03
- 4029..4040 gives 4039.37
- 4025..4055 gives 4039.37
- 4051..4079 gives 4053.35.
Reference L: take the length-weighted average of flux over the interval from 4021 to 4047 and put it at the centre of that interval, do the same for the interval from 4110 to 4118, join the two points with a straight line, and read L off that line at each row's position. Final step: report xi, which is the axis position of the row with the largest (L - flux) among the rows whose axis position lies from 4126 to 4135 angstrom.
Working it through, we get 4132.51 angstrom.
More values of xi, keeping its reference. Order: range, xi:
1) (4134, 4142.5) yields 4142.04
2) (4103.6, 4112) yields 4111.63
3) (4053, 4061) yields 4058.02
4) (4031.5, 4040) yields 4033.80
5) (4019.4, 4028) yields 4024.52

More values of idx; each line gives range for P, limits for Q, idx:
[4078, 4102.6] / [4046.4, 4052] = 18.9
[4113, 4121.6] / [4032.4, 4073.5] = 17.5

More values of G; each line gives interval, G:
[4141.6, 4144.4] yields 15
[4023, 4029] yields 25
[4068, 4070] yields 26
